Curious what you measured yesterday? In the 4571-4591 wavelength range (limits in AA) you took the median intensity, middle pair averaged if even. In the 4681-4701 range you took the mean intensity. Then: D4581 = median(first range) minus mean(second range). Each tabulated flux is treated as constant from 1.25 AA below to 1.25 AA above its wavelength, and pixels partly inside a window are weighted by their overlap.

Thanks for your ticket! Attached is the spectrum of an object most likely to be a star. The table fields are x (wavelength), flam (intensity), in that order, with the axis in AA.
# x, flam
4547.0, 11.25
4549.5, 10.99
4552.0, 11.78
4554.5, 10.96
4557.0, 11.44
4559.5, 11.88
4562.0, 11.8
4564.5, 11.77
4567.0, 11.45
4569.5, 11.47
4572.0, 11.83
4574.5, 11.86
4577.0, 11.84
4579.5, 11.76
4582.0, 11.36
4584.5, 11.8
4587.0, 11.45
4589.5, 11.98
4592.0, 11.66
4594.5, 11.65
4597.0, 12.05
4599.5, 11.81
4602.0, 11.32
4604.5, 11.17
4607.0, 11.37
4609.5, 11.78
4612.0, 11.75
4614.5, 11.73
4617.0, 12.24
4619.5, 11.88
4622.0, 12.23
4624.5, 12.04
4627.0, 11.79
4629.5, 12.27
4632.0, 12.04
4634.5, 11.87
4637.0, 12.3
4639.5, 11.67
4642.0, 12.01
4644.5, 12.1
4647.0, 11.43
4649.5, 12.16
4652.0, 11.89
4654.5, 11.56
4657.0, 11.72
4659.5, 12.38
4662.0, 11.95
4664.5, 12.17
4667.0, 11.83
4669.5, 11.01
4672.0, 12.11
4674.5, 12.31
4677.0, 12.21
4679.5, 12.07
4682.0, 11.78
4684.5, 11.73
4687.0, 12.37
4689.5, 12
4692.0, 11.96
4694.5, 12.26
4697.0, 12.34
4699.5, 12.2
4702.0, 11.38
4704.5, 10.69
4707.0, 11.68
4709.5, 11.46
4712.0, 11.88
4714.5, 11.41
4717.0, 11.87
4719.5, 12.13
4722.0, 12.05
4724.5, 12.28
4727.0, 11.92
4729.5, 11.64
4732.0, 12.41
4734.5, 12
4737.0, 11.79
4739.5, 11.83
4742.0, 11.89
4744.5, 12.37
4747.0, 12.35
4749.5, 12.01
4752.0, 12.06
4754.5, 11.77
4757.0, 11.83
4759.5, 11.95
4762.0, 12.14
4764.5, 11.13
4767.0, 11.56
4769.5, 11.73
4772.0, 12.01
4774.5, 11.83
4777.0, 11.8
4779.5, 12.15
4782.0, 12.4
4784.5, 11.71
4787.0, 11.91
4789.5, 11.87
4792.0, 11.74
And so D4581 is -0.26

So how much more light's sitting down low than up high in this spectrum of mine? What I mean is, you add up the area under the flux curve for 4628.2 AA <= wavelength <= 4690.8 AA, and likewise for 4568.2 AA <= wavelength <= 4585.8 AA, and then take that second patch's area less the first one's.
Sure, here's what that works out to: -543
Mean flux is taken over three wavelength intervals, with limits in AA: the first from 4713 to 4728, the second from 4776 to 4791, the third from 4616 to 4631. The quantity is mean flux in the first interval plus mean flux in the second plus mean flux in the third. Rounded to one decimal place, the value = 36.0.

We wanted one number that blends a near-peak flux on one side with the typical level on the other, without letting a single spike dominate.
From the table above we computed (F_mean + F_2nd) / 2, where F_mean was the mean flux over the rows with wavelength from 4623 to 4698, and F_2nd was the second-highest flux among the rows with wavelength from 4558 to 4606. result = 12.0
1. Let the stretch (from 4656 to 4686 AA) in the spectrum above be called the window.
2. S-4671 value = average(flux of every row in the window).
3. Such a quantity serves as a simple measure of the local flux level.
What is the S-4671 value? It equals 11.9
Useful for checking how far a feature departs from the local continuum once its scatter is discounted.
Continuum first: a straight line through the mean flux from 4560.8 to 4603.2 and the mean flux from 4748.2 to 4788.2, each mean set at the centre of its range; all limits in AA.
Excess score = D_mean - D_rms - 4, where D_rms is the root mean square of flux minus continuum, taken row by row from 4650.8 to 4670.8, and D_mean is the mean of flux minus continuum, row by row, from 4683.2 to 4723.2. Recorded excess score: -4.36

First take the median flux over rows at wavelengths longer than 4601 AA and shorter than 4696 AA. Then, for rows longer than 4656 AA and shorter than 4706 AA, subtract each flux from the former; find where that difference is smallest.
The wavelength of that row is 4659.5 AA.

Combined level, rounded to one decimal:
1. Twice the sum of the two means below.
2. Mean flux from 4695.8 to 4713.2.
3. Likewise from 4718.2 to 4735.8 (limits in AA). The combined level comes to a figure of 47.4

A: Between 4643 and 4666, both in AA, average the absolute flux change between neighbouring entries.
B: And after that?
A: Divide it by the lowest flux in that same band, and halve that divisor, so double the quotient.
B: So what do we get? 0.08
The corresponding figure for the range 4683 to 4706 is 0.07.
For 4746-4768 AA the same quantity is 0.06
